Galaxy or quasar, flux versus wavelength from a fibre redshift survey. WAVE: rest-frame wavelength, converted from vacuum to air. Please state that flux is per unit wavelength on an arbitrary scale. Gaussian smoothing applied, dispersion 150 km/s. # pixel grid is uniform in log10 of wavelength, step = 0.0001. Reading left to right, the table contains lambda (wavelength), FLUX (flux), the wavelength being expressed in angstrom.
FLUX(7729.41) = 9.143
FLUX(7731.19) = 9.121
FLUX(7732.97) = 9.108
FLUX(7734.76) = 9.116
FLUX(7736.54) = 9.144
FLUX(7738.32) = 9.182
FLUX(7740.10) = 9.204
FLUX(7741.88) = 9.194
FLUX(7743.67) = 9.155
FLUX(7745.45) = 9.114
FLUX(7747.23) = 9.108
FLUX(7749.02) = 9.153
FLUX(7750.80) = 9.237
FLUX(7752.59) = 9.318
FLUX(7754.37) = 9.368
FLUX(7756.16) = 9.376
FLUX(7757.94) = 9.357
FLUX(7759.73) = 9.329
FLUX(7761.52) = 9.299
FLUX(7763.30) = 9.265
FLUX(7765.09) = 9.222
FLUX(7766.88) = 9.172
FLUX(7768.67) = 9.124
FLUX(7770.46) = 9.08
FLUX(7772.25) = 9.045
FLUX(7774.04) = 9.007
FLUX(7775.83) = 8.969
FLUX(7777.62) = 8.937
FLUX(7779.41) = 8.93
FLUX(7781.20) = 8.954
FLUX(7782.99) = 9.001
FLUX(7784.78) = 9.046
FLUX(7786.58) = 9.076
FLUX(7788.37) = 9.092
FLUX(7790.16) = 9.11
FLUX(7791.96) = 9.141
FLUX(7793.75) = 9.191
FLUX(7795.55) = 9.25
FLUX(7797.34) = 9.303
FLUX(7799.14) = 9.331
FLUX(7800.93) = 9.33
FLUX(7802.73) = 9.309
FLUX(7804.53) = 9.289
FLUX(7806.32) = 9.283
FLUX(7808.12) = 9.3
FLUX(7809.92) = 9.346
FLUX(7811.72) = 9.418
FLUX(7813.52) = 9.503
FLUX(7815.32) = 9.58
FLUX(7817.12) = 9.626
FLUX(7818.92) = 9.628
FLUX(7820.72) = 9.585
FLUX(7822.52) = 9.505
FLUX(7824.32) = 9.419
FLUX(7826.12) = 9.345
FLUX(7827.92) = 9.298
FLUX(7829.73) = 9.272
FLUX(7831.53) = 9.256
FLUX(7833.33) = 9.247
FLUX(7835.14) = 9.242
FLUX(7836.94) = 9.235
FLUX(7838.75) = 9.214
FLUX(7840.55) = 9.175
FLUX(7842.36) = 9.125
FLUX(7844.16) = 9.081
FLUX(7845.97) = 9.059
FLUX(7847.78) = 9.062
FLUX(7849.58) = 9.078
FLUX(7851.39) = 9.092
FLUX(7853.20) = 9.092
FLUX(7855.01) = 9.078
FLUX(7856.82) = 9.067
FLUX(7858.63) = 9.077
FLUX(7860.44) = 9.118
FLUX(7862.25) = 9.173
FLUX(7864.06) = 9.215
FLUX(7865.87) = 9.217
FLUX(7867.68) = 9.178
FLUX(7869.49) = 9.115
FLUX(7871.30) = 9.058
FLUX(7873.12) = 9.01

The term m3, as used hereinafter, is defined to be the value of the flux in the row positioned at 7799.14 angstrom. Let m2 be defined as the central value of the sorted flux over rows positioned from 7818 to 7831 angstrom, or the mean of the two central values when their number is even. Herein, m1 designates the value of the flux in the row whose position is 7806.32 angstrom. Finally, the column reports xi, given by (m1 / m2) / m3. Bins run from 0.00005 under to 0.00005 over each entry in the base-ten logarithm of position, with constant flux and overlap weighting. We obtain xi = 0.106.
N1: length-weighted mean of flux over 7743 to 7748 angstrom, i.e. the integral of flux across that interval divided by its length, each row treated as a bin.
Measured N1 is 9.14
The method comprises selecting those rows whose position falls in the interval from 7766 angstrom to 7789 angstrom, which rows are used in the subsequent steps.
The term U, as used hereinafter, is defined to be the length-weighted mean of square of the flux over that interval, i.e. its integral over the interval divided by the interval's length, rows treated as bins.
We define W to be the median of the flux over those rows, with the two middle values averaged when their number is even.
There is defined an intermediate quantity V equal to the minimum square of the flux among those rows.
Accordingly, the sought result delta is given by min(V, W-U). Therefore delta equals -72.5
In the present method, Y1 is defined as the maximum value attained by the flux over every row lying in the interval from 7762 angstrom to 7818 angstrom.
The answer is 9.626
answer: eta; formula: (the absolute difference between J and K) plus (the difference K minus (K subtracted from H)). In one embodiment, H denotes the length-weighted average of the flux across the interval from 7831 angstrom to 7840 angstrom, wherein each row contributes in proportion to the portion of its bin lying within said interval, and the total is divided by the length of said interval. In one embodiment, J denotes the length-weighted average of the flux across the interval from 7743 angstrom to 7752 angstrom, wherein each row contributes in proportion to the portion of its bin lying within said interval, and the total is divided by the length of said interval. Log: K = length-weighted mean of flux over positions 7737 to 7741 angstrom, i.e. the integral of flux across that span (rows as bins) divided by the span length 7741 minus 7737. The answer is 9.21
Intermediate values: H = 9.24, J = 9.16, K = 9.20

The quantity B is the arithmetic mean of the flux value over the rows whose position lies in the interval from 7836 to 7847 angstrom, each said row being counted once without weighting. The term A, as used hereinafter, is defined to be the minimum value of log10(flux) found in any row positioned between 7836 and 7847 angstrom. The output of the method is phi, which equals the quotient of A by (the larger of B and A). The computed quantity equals 0.105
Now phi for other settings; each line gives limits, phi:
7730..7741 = 0.105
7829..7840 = 0.104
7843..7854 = 0.105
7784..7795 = 0.105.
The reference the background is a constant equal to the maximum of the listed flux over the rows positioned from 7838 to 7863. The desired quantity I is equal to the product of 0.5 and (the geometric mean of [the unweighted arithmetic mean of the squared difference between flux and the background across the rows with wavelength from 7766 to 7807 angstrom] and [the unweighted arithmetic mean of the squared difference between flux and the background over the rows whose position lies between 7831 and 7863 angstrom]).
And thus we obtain 0.008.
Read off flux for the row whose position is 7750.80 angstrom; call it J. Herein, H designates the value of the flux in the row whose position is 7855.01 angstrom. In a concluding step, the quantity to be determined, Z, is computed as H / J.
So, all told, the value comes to 0.983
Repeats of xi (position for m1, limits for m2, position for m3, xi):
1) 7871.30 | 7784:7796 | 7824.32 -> 0.106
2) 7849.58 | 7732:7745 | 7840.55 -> 0.108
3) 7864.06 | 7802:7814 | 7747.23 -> 0.109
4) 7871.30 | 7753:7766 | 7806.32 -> 0.105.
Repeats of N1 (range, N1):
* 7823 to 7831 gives 9.34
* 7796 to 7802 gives 9.32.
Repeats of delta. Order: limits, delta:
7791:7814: -77.2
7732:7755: -75.2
